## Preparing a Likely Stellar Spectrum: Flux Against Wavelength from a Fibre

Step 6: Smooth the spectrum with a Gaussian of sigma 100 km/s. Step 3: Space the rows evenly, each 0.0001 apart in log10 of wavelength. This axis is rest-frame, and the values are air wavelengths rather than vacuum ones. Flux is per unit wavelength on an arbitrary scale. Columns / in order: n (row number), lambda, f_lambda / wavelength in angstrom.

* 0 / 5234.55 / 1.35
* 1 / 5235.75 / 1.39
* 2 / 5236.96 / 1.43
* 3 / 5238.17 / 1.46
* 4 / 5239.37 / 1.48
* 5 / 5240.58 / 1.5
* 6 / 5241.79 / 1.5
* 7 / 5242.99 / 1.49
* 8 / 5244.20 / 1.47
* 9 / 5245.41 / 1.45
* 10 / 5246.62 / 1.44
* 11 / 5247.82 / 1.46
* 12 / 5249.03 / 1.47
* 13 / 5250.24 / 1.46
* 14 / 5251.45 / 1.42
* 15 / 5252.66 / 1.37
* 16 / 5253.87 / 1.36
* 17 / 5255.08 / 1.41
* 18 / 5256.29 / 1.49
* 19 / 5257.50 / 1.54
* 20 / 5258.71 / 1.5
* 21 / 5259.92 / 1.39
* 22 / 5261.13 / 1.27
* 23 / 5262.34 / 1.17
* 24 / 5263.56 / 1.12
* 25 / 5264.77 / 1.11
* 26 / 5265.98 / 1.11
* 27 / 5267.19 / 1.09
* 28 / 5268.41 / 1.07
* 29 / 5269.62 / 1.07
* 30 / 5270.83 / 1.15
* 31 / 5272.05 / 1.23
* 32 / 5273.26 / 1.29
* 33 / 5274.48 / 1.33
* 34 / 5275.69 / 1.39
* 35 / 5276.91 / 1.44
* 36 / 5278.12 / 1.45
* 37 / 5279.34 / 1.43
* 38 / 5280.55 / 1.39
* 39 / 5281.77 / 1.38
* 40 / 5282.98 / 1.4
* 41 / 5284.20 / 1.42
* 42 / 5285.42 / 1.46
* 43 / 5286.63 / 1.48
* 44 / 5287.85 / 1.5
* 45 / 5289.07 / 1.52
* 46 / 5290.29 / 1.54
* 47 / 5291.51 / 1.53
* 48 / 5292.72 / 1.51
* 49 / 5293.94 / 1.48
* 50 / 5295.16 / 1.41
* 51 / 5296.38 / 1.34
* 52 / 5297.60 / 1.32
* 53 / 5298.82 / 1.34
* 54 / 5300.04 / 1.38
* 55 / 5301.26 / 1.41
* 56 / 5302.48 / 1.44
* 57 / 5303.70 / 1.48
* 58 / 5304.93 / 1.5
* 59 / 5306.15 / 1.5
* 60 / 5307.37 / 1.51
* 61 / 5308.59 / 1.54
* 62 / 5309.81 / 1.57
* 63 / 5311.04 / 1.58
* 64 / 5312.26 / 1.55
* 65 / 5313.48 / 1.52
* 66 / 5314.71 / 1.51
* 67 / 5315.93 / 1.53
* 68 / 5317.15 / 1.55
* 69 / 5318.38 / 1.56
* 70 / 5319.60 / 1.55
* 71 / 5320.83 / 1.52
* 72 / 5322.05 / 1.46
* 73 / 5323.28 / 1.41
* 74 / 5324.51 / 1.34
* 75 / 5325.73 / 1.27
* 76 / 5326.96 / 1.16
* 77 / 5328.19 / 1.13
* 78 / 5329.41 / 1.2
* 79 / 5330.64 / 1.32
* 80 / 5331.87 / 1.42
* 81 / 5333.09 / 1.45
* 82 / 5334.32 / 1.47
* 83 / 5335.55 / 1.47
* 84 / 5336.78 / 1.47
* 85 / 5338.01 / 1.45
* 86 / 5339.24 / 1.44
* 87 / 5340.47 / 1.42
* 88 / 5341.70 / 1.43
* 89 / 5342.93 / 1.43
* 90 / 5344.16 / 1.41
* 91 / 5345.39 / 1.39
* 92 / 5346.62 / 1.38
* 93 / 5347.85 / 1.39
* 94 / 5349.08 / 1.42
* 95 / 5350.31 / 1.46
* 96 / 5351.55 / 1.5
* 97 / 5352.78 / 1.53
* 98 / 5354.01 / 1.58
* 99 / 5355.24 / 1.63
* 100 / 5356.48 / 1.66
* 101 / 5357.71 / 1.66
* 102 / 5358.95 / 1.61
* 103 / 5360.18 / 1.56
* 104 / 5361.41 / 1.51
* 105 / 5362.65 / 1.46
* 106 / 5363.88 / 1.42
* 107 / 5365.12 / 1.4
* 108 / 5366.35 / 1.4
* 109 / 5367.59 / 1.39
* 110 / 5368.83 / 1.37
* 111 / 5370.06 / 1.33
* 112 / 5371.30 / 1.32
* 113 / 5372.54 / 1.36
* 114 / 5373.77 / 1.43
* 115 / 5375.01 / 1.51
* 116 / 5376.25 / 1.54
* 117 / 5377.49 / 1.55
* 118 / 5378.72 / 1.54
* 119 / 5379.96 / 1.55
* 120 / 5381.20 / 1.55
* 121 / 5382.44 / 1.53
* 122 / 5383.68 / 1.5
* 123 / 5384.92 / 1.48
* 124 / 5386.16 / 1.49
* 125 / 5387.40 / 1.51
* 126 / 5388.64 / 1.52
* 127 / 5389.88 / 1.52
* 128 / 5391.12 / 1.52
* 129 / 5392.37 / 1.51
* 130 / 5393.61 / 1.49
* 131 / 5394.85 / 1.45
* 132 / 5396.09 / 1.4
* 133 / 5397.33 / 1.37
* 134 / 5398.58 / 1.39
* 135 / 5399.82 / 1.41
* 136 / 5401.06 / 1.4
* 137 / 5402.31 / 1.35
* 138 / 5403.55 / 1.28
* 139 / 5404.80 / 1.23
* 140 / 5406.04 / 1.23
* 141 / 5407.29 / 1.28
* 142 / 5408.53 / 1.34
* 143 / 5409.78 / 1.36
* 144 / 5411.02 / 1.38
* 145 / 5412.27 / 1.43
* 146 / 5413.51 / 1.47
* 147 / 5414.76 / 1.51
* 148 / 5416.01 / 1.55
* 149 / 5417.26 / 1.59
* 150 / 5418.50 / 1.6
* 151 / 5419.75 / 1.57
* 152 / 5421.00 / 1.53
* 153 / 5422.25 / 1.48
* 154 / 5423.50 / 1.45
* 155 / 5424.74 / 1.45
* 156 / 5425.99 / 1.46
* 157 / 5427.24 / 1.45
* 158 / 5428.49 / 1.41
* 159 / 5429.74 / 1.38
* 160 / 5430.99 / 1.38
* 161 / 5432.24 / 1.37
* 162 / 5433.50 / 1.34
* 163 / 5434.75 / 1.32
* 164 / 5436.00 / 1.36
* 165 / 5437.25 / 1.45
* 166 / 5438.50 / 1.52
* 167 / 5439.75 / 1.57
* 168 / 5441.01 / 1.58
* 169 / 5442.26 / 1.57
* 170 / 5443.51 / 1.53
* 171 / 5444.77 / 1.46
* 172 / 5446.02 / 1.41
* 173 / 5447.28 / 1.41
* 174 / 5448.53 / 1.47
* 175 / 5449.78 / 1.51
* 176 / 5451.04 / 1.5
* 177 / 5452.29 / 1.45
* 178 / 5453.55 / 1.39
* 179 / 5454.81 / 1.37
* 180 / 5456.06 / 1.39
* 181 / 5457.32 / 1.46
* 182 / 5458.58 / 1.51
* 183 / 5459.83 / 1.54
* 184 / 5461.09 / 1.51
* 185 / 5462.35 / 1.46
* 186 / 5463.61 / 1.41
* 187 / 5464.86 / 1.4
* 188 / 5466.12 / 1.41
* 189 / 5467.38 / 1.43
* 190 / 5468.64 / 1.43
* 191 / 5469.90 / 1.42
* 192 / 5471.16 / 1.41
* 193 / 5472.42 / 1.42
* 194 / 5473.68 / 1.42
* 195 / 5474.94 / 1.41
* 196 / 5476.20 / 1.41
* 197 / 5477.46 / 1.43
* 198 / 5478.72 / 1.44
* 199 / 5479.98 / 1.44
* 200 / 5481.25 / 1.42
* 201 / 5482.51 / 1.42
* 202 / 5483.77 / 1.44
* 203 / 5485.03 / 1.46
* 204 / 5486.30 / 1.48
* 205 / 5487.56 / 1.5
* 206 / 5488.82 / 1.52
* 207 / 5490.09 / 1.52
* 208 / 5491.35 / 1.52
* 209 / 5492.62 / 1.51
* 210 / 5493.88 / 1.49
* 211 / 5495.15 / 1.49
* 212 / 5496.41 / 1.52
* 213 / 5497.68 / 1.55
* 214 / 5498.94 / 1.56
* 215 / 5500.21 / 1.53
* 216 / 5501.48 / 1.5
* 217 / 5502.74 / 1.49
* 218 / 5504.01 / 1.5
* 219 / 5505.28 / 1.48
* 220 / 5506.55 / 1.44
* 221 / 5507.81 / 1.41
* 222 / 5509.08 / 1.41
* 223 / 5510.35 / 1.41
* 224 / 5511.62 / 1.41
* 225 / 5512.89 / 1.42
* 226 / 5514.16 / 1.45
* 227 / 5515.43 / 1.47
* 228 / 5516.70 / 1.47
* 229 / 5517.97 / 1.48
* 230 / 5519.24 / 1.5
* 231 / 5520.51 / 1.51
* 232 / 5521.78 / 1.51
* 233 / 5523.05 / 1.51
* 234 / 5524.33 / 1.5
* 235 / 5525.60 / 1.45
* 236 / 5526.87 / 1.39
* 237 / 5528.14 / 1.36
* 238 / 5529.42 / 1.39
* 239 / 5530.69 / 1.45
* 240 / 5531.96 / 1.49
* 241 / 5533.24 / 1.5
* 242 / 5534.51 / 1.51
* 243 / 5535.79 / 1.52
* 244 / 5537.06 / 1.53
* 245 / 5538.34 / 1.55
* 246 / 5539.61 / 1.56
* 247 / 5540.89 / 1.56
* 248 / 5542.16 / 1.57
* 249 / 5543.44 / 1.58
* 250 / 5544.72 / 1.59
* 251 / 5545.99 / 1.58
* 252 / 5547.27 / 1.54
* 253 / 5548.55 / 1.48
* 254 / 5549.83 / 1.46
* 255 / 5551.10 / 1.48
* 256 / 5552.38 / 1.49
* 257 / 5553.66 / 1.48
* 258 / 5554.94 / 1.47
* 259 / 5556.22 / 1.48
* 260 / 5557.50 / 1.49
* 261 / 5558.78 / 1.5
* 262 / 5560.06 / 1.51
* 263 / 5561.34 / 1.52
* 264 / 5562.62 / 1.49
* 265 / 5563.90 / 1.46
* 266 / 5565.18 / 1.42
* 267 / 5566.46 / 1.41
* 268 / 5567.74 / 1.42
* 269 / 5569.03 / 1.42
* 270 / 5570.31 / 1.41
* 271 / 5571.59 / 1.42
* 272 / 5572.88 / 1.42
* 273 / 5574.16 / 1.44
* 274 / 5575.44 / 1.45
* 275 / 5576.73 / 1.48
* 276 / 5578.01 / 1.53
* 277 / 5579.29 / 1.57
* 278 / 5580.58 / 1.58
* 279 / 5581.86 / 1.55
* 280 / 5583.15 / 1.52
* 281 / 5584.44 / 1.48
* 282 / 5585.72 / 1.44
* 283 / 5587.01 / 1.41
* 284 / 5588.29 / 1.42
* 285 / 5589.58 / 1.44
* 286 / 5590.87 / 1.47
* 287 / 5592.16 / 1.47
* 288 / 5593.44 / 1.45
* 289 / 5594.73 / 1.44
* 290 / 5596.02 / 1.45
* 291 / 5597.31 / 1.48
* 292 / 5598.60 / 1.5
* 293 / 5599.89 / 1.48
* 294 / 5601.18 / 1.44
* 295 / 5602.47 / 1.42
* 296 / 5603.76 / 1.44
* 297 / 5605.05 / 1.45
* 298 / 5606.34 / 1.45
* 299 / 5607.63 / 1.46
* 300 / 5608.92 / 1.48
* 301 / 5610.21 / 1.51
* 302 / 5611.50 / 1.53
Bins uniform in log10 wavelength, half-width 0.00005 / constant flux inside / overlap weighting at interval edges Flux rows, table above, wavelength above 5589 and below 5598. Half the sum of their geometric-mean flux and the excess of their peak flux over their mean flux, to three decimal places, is 0.740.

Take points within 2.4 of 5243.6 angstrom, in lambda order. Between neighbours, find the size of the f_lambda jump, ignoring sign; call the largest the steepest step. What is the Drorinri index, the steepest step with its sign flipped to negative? -0.020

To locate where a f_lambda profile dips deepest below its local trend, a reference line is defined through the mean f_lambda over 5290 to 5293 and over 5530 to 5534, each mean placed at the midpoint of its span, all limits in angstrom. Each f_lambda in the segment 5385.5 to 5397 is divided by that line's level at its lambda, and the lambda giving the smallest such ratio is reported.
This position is 5396.09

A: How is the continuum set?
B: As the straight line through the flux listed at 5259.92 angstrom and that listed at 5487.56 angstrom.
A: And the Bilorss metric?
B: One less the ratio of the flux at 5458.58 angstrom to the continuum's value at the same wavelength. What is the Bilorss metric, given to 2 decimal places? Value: -0.02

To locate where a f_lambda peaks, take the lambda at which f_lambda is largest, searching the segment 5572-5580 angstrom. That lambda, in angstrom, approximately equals 5579.29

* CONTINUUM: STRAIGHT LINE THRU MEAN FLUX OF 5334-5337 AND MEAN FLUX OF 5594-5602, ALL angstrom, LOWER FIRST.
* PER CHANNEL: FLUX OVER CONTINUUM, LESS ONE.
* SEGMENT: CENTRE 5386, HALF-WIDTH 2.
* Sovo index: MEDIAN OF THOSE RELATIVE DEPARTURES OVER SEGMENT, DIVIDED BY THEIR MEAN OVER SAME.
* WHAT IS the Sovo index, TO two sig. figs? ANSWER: 0.86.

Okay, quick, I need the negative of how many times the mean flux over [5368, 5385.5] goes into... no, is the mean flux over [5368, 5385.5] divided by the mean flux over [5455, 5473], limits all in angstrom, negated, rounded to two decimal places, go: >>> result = -1.02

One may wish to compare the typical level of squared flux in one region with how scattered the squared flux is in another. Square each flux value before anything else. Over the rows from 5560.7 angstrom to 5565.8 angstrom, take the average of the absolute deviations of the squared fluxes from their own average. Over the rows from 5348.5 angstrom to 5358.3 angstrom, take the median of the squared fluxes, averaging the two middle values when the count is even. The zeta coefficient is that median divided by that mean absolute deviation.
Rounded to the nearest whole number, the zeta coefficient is 25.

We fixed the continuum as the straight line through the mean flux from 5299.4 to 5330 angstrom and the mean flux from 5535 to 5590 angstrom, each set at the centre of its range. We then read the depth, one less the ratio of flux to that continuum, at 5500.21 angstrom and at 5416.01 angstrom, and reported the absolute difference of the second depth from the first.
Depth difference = 0.024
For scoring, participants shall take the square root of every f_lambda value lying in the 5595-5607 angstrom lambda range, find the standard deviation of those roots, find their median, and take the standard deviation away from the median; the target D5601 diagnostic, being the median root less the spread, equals 1.194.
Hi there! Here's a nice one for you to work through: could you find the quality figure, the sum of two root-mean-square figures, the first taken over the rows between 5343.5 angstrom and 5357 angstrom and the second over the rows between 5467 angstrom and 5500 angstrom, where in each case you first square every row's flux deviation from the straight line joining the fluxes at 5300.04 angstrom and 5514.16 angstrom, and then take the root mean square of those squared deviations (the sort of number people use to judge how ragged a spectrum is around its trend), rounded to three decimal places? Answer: 0.033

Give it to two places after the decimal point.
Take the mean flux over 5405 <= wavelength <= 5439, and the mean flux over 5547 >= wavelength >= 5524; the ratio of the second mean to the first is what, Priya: 1.05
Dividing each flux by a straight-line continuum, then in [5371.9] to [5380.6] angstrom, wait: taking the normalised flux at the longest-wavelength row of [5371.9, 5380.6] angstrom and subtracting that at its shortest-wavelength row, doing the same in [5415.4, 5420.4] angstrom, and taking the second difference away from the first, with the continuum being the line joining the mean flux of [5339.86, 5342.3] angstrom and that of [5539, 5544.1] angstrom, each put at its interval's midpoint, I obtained 0.12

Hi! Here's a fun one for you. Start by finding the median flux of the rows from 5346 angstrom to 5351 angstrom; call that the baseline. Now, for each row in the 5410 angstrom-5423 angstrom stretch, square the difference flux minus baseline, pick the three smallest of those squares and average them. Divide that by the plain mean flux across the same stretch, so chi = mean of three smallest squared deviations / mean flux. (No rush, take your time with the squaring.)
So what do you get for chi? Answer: 0.0012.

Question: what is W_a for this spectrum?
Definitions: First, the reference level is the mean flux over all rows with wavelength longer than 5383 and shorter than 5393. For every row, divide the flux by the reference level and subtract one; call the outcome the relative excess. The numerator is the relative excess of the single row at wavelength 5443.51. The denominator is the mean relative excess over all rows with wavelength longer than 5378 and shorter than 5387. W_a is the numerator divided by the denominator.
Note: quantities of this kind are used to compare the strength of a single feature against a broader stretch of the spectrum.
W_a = 1.7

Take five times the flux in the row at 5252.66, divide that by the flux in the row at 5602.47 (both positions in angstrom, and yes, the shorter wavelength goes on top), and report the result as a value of 4.8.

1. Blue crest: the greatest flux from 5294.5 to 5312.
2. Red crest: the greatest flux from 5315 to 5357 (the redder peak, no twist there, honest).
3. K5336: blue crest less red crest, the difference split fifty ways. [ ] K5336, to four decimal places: -0.0016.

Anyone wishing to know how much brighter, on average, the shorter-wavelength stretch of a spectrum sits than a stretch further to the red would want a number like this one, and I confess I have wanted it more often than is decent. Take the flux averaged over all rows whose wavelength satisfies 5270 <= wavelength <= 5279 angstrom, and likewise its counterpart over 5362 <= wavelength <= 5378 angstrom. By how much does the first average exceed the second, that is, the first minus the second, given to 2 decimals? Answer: -0.10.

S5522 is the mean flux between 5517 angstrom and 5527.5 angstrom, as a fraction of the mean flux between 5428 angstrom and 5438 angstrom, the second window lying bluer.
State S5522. 1.08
